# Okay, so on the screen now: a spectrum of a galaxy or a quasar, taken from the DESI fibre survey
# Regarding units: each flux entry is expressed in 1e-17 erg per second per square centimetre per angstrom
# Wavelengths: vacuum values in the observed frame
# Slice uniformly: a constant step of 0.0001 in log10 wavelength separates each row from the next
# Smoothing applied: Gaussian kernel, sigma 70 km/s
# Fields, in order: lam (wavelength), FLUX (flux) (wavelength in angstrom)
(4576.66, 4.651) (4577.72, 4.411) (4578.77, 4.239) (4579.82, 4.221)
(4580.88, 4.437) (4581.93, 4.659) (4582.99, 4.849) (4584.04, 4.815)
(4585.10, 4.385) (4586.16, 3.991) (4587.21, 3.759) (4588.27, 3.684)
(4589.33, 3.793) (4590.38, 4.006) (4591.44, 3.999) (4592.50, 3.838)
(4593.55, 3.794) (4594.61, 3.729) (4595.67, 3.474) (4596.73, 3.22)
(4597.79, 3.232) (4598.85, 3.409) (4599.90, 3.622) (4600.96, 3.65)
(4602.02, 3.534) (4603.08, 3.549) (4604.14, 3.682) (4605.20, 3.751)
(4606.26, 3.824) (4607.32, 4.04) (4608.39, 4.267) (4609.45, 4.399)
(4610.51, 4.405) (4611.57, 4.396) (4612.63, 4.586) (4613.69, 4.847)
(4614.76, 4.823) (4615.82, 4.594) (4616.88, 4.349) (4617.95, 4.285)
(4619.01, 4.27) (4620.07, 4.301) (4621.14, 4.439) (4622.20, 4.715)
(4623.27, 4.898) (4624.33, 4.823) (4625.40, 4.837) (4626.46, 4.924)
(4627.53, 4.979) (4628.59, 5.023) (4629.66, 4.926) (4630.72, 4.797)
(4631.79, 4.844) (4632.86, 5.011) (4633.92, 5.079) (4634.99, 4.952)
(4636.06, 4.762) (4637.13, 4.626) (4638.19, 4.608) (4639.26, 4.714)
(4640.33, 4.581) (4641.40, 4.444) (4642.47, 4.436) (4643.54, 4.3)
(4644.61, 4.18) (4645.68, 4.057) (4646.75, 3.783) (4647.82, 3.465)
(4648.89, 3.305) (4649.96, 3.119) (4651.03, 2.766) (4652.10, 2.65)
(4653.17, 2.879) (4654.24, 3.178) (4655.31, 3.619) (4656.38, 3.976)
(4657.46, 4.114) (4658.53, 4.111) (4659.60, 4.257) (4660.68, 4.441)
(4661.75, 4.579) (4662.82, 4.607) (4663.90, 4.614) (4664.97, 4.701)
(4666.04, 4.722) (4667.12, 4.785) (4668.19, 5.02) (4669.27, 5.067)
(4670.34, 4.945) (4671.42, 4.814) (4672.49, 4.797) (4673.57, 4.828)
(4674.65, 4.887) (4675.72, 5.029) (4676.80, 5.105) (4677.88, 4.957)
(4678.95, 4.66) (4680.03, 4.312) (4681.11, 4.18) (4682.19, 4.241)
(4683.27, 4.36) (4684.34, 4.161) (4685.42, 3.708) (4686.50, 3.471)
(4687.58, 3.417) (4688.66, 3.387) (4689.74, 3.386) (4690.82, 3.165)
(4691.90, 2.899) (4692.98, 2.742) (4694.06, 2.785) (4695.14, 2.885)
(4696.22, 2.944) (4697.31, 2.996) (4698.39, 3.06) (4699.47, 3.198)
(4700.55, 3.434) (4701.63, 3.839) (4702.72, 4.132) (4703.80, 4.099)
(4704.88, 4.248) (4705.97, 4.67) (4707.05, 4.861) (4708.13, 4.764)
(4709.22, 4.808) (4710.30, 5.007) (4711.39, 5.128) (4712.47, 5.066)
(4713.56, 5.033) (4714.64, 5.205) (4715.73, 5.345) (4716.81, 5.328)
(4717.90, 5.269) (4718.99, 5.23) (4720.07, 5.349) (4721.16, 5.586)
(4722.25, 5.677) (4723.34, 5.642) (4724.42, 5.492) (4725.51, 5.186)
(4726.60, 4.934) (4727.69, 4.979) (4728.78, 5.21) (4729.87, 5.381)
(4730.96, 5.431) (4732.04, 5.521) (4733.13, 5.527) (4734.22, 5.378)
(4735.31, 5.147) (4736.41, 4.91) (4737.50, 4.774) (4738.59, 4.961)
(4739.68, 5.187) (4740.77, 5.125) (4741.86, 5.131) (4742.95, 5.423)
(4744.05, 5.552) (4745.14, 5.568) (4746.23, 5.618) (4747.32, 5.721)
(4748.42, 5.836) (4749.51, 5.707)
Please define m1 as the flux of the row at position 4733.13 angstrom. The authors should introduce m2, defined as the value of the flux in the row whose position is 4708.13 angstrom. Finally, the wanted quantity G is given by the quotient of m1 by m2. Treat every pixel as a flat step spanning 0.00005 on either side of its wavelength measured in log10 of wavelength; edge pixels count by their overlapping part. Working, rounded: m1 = 5.527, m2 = 4.764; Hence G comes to 1.16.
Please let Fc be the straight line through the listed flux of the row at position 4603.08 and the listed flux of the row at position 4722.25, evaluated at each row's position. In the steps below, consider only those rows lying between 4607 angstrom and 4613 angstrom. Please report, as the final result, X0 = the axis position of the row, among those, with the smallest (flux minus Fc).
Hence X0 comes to 4607.32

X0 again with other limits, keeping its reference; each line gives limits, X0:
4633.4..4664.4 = 4652.10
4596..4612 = 4597.79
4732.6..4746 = 4737.50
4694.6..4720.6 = 4695.14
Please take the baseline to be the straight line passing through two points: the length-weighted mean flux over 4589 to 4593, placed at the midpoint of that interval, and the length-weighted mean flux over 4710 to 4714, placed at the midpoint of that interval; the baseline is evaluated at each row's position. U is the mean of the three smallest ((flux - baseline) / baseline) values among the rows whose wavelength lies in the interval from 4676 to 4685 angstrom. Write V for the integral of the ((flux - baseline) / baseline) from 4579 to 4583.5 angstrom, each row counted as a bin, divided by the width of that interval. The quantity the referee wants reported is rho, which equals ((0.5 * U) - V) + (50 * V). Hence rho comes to 9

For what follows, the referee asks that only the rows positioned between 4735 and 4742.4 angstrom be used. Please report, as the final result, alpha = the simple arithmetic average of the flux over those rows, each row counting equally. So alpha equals 5.0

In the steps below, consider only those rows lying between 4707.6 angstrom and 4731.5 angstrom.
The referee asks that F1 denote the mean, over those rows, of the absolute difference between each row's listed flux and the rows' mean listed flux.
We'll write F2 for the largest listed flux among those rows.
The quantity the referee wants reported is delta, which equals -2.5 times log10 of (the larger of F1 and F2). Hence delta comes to -1.89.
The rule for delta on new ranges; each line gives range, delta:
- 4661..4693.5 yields -1.77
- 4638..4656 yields -1.68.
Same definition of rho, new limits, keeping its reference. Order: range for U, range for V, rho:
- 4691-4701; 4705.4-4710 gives -2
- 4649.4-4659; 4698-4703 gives -14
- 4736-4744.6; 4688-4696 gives -18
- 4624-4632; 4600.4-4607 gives -4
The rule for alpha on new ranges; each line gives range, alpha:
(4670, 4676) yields 4.9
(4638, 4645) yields 4.5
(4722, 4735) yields 5.4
